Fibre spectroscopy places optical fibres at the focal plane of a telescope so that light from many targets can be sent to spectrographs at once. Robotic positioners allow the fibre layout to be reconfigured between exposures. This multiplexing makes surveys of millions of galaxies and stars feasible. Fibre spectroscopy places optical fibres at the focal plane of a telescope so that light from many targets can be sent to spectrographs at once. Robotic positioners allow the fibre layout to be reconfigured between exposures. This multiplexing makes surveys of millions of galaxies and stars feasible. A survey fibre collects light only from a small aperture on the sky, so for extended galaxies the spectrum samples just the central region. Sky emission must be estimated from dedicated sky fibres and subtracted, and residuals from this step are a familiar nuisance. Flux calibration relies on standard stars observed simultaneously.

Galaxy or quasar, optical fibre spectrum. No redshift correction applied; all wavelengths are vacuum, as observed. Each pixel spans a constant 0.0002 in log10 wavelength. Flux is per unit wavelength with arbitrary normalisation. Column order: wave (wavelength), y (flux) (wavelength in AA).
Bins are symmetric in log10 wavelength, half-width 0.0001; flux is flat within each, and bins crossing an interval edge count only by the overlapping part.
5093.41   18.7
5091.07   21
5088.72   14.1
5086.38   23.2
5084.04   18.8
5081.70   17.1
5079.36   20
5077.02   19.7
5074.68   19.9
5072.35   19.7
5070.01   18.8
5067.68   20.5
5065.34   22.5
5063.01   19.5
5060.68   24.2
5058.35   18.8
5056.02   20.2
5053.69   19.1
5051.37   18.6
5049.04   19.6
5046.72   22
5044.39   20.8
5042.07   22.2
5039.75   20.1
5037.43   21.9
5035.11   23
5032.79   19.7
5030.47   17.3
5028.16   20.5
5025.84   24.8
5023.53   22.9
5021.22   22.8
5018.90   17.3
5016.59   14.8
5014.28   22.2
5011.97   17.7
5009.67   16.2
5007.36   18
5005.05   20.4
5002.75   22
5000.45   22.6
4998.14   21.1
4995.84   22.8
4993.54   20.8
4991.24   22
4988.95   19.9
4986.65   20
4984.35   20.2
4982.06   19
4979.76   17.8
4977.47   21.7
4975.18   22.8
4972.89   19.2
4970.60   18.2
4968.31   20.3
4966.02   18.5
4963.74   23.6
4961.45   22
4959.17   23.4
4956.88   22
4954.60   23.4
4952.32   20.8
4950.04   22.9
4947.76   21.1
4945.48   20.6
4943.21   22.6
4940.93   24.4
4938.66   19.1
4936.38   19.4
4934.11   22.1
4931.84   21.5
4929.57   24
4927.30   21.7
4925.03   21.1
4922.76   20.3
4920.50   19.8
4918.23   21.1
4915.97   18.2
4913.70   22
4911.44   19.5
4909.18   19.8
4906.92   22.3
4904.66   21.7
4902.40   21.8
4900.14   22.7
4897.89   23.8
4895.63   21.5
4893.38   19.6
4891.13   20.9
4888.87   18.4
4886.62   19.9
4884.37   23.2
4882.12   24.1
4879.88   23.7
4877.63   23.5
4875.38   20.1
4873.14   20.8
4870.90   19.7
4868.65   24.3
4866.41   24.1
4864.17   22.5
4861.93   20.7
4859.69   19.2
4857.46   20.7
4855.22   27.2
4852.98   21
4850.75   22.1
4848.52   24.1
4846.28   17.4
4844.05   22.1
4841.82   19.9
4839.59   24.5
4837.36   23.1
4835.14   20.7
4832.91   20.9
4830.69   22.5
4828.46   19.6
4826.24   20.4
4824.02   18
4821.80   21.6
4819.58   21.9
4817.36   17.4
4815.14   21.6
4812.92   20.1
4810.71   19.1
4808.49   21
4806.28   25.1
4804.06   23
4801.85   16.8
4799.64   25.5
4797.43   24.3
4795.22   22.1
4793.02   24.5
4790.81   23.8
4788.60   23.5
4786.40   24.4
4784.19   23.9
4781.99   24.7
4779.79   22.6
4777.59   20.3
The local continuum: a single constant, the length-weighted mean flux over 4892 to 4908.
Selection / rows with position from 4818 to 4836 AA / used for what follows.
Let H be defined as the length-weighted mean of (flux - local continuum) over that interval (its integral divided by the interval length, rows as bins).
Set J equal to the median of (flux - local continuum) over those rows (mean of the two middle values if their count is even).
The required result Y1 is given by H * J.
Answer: 1.4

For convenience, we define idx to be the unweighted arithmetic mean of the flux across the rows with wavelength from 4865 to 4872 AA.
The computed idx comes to 22.7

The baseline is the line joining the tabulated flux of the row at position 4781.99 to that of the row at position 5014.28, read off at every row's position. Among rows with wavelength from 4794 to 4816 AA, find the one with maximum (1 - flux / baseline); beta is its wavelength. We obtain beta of 4801.85 AA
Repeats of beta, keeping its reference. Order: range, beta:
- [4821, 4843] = 4824.02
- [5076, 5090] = 5088.72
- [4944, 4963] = 4945.48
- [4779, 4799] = 4795.22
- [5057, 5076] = 5058.35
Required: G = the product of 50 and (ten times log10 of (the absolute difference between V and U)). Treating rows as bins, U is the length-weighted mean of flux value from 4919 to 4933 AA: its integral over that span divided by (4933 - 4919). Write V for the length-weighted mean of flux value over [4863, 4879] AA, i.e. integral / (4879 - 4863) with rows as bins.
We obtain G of -60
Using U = 21.4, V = 22.2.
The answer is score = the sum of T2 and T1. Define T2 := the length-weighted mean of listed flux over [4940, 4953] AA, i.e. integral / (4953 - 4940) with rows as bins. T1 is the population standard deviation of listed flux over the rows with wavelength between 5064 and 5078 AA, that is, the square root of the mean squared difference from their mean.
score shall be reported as 23.2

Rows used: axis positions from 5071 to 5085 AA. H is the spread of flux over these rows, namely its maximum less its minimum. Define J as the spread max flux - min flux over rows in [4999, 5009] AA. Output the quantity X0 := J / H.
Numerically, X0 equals 1.6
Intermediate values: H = 2.9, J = 4.6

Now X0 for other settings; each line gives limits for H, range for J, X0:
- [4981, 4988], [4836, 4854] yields 5.9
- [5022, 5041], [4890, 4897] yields 0.3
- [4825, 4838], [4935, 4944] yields 1.5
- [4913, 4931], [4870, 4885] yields 0.8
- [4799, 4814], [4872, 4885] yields 0.5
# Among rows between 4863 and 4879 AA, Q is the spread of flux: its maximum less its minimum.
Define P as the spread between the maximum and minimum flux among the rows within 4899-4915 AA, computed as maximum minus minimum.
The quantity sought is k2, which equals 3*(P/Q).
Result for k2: 2.1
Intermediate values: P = 3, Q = 4.6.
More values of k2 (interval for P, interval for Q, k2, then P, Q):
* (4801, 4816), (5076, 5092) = 2.7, 8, 9.1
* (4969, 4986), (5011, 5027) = 1.5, 5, 10.0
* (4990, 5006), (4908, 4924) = 1.9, 2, 3.8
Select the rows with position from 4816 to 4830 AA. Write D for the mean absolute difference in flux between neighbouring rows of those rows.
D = 2.3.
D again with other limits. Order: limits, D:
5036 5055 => 1.5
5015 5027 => 2.5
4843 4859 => 4.5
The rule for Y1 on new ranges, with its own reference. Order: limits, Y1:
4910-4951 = 0.6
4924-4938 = 0.1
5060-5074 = 2.1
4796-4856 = 0.1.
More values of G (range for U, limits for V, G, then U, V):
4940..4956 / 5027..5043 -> 99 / 22.2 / 20.7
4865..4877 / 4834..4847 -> -159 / 21.9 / 21.4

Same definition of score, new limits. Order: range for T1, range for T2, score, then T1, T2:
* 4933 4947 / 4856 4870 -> 23.9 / 1.9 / 22.0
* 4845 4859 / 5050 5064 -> 23.1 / 3.0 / 20.1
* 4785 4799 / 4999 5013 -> 20.4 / 0.8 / 19.5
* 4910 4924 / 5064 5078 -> 21.4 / 1.2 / 20.2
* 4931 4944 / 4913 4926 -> 22.2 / 1.8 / 20.4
